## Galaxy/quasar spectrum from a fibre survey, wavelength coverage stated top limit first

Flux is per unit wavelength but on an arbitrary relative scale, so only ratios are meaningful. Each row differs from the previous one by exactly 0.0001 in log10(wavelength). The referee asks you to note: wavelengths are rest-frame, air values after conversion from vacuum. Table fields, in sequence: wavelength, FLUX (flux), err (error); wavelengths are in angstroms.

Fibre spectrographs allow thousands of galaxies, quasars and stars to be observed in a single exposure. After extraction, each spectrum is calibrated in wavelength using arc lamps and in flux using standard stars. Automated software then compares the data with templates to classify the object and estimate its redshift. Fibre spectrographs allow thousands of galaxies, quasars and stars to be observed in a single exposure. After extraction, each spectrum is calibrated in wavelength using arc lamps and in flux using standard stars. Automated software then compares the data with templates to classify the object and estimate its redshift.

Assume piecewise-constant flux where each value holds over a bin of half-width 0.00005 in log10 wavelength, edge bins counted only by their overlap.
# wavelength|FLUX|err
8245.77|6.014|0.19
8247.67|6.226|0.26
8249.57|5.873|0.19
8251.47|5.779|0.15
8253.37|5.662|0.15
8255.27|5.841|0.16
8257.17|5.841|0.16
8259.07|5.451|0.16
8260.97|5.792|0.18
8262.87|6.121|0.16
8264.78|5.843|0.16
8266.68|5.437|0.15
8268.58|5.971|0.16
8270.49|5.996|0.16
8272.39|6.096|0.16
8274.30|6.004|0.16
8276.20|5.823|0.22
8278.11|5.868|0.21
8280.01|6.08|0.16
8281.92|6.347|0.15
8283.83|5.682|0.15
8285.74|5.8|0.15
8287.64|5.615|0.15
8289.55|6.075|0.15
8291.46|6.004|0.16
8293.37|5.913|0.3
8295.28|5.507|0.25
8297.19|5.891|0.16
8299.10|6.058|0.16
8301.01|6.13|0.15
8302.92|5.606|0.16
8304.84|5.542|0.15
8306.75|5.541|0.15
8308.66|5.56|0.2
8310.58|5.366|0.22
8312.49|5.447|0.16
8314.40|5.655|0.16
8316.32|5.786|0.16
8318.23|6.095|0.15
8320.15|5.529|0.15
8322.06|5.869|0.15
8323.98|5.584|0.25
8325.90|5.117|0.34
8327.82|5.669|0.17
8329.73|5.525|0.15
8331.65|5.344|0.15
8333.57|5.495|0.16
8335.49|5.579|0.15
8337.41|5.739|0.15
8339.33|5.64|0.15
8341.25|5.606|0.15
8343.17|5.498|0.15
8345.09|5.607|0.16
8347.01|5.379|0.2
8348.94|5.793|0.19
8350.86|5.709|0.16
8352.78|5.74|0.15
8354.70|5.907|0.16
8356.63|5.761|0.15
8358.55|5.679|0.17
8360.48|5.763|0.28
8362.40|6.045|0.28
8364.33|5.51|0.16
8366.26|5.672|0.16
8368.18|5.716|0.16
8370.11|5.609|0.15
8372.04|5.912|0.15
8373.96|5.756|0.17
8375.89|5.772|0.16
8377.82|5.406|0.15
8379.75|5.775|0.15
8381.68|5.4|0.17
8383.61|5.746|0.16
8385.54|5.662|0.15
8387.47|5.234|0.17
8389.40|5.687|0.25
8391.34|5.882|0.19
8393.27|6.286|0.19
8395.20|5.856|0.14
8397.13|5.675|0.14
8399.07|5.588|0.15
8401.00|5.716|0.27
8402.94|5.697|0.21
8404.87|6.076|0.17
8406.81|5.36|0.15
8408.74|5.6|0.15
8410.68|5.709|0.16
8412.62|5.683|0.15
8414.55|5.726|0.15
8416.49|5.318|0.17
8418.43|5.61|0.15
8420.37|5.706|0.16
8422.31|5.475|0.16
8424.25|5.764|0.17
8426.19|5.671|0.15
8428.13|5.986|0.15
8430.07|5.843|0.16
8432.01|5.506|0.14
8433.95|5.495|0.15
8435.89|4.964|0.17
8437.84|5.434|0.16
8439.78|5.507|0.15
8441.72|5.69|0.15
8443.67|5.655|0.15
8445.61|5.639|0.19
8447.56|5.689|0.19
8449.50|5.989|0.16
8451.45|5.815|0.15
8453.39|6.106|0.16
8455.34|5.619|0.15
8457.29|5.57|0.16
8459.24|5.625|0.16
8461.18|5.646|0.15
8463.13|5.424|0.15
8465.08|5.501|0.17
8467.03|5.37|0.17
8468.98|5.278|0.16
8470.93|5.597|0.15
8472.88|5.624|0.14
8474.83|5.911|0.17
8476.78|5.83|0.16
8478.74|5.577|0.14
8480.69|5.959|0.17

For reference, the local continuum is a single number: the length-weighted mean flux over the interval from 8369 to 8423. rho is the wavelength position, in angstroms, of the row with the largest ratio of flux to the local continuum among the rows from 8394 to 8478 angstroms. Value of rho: 8453.39 angstroms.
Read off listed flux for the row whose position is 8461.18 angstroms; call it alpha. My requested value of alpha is 5.646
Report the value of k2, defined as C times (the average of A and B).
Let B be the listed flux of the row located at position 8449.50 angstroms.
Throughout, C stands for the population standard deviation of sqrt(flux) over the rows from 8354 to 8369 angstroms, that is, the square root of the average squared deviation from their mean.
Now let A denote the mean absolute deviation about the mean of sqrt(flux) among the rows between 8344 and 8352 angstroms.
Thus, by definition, 0.09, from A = 0.027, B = 5.989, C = 0.031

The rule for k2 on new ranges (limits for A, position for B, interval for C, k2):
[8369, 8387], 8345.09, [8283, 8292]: 0.10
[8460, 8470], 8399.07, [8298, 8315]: 0.14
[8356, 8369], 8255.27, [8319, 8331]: 0.14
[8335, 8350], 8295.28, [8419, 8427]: 0.06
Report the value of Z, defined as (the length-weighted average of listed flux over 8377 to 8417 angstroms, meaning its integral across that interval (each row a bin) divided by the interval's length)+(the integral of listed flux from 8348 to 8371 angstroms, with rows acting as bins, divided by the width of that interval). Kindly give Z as 11.4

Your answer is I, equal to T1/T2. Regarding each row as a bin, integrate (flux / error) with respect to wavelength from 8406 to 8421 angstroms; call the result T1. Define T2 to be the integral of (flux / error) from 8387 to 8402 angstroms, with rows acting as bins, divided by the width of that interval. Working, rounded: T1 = 542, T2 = 32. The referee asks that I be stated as 16.8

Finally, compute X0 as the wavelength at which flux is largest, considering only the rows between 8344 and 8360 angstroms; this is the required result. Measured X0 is 8354.70 angstroms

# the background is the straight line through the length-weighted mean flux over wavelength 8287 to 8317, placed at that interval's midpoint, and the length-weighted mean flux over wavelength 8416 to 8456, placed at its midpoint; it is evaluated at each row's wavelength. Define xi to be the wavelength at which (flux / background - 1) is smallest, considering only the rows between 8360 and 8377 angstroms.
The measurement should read 8364.33 angstroms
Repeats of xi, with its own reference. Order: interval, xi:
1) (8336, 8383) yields 8347.01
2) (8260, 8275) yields 8266.68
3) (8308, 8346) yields 8325.90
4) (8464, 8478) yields 8468.98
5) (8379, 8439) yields 8435.89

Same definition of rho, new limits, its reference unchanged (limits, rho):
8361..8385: 8362.40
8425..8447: 8428.13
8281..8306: 8281.92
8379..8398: 8393.27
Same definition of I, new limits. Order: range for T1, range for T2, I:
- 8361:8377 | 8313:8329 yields 16.7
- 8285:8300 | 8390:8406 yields 15.2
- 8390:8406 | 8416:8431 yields 14.8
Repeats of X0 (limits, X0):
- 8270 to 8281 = 8272.39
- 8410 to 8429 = 8428.13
